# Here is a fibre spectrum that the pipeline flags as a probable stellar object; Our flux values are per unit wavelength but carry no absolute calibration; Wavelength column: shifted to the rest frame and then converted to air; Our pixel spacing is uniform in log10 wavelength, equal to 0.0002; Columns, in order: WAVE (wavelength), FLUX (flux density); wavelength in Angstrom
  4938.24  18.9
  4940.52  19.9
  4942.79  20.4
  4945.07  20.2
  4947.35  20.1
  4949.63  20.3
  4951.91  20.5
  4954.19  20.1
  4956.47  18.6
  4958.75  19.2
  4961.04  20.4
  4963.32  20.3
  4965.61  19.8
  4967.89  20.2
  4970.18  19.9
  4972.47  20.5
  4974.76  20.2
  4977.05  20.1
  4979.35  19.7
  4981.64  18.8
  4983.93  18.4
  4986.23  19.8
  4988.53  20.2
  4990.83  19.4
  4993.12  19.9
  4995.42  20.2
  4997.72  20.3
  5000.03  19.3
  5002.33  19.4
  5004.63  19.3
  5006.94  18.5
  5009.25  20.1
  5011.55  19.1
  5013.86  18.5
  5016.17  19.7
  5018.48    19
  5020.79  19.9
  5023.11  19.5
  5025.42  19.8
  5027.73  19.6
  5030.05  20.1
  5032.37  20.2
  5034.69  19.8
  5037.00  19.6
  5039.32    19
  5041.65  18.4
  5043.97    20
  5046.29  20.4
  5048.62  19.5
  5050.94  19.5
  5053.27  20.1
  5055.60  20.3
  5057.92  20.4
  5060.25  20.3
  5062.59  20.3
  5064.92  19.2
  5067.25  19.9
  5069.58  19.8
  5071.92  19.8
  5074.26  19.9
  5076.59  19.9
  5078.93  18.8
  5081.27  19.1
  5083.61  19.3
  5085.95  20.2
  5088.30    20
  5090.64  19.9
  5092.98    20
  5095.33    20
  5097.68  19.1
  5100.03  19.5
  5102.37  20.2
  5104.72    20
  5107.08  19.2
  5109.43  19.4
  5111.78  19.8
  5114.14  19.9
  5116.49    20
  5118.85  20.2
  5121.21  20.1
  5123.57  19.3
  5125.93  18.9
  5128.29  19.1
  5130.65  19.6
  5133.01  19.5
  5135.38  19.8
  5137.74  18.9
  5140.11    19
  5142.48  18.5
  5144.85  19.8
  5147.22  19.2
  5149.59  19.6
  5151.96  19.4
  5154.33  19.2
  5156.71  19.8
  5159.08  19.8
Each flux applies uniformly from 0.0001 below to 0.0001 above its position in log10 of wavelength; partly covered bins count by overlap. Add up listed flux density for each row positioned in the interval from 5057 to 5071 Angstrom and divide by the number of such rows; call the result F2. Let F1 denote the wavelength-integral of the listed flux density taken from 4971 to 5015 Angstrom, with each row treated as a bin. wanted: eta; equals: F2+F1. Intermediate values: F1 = 861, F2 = 20.0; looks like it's 881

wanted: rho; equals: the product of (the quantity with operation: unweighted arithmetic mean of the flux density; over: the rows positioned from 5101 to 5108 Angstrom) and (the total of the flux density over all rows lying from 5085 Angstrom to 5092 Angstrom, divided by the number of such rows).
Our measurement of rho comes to 397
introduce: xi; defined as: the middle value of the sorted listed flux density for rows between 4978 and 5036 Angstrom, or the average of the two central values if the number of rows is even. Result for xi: 19.7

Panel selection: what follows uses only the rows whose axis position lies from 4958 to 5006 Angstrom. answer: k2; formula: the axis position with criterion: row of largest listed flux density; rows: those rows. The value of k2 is 4972.47 Angstrom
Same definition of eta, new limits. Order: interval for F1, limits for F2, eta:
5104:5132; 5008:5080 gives 569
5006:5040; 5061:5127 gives 683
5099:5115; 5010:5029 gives 335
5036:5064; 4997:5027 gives 574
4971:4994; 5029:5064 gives 473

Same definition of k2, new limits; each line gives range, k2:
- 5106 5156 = 5118.85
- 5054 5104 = 5057.92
